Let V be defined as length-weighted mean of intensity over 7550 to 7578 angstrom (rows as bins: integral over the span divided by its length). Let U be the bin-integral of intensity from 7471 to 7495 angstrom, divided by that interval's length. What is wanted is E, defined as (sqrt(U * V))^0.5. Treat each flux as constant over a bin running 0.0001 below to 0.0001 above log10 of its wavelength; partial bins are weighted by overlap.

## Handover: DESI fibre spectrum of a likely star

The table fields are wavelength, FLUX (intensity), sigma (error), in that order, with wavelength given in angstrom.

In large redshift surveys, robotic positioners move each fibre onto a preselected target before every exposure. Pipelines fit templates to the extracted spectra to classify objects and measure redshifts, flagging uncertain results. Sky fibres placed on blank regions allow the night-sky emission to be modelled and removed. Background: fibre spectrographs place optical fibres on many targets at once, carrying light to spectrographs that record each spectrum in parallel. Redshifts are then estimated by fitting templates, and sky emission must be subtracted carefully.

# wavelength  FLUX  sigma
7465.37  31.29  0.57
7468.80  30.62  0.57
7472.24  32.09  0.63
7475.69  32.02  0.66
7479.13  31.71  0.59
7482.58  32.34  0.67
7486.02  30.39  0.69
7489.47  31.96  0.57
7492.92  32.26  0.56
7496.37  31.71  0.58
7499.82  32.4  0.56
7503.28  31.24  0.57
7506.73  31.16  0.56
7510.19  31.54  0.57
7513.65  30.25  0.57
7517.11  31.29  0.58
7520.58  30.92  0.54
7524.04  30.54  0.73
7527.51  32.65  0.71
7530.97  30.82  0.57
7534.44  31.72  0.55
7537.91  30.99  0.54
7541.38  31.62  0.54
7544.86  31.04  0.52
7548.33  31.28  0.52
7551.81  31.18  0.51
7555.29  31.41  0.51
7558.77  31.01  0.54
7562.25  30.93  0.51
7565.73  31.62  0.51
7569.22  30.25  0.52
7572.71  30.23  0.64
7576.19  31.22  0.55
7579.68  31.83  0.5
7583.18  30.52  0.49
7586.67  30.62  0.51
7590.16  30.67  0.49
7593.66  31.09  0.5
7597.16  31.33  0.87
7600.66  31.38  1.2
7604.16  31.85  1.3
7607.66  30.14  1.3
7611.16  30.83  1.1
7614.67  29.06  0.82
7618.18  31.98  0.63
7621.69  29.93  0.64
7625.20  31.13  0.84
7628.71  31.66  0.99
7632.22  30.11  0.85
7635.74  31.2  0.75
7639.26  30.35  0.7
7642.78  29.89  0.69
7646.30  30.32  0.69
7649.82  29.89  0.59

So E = 5.60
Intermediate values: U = 31.8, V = 31.0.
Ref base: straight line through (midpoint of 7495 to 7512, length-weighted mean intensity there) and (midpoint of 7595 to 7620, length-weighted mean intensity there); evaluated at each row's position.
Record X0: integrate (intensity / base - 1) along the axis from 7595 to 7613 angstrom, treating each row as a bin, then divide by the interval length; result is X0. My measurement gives 0.004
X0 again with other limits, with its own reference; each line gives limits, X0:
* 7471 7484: 0.008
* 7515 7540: -0.006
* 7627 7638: 0.006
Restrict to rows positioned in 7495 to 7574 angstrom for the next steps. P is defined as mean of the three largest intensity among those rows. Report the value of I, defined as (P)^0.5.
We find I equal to 5.679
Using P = 32.3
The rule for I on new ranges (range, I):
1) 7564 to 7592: 5.618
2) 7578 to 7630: 5.647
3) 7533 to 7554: 5.616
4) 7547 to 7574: 5.607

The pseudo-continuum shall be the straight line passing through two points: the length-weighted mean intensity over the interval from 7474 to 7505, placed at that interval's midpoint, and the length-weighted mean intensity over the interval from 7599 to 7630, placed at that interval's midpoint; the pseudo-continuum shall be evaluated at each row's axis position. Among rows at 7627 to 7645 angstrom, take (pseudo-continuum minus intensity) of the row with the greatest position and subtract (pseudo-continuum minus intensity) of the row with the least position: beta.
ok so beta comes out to 1.7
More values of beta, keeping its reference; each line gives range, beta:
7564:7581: -0.3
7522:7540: -0.6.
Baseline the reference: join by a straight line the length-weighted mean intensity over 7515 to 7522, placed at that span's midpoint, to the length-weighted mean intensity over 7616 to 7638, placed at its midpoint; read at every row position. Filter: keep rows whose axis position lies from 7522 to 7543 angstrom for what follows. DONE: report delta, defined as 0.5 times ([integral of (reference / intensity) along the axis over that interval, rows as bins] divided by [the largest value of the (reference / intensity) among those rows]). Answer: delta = 10.2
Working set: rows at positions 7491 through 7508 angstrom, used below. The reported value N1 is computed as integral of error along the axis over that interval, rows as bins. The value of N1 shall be 9.6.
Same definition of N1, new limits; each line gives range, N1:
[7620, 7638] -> 14.6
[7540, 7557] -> 8.8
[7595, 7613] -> 20.5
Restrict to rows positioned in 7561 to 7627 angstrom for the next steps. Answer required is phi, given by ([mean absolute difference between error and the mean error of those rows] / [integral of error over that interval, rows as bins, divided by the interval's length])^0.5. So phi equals 0.574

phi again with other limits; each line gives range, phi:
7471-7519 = 0.250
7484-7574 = 0.268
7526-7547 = 0.285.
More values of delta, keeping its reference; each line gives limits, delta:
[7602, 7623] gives 10.0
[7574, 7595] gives 10.3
